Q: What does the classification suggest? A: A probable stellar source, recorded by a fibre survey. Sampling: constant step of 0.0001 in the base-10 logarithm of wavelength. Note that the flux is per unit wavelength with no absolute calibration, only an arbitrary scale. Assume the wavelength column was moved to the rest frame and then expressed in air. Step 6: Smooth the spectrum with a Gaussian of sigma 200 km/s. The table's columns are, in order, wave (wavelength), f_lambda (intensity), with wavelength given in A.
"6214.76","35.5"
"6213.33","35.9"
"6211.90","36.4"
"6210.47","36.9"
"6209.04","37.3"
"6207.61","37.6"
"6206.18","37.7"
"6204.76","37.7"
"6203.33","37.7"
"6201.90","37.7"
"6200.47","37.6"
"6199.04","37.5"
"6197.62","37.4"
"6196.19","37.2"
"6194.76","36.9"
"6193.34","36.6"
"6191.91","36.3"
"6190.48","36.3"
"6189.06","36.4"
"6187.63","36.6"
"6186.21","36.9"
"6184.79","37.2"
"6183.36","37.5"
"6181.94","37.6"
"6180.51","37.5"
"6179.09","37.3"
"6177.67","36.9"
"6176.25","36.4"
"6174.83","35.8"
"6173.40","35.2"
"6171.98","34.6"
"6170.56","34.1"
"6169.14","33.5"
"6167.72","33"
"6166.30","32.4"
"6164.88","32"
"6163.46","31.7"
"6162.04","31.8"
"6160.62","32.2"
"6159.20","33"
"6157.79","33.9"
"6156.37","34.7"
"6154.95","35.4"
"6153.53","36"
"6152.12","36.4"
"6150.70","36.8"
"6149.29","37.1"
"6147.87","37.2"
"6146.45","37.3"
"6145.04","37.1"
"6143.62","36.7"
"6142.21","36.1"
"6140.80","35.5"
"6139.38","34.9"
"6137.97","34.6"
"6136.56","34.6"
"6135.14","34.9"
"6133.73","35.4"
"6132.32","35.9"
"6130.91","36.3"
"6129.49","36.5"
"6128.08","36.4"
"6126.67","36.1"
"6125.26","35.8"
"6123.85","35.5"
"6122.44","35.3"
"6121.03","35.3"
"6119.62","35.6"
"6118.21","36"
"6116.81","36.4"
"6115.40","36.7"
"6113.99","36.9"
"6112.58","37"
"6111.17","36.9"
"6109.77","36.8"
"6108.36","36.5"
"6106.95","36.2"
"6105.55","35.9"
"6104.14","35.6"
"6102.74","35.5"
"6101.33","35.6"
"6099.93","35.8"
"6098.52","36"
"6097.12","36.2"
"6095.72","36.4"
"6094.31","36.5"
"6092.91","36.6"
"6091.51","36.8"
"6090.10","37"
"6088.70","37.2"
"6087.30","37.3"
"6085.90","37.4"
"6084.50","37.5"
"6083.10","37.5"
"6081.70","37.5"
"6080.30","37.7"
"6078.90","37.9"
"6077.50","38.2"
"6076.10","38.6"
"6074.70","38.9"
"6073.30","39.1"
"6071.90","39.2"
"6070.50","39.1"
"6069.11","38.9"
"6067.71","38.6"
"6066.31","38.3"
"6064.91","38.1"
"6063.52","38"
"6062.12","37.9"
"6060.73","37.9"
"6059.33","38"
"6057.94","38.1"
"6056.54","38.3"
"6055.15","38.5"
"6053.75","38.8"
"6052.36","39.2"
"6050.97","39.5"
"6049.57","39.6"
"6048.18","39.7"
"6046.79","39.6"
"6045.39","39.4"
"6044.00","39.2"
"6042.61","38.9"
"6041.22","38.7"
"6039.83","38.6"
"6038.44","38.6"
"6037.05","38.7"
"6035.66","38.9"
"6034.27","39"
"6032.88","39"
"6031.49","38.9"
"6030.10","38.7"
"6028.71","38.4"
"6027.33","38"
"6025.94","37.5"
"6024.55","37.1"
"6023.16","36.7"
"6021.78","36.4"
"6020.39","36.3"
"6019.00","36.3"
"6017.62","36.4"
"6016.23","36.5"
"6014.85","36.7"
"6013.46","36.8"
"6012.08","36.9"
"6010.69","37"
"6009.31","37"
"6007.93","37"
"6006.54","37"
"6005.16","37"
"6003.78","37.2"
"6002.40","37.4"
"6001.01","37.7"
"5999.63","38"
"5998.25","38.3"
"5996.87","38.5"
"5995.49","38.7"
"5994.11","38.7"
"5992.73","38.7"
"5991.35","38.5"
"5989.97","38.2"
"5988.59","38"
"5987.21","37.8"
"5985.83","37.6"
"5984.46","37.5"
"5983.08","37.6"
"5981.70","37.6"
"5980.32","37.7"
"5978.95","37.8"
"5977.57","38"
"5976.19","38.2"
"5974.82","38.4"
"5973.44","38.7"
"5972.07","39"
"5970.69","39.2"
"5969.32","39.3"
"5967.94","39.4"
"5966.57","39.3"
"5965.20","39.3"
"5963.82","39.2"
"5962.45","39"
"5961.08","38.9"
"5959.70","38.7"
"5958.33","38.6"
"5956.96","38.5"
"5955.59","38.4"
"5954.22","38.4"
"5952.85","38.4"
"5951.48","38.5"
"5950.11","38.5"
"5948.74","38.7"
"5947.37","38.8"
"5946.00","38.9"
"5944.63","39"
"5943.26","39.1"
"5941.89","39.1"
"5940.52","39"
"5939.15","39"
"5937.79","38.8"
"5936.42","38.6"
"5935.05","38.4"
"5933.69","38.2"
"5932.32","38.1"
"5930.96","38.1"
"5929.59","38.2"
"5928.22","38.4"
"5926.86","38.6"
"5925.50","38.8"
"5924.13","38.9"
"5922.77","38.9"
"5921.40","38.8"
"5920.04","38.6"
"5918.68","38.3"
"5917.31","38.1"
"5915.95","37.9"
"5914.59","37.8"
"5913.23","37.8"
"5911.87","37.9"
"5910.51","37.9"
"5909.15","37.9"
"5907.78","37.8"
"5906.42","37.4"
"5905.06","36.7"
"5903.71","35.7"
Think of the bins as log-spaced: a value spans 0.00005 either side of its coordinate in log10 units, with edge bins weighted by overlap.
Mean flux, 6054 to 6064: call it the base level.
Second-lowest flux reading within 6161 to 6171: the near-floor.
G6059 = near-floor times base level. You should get 1212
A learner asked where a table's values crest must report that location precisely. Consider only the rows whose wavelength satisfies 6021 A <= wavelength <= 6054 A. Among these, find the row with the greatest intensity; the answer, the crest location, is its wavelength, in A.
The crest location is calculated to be 6048.18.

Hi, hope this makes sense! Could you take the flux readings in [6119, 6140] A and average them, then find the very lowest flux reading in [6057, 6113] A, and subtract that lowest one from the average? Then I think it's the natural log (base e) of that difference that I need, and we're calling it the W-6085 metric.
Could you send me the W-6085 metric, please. -3.2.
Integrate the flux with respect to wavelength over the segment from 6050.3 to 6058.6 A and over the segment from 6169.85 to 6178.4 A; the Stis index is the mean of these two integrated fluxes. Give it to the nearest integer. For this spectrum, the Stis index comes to 313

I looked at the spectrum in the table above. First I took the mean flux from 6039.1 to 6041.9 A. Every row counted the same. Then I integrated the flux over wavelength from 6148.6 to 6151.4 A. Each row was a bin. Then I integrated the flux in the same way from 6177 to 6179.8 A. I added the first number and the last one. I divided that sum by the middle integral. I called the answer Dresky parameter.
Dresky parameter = 1.38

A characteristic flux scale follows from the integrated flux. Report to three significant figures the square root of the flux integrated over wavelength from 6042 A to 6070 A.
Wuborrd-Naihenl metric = 32.9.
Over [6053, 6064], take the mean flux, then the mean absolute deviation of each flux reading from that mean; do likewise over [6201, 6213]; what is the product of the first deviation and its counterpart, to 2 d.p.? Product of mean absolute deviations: 0.10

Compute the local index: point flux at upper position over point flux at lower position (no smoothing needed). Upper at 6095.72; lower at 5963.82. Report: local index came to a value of 0.93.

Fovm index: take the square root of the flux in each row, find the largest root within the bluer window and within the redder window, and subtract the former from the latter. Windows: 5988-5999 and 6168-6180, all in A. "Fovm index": -0.114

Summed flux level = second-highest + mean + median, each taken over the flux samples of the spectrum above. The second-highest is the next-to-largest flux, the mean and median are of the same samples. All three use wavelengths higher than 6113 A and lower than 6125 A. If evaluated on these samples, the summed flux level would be 108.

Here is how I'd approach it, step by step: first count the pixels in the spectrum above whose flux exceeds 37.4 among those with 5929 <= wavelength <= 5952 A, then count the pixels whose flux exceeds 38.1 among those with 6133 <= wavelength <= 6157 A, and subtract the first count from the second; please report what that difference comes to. -17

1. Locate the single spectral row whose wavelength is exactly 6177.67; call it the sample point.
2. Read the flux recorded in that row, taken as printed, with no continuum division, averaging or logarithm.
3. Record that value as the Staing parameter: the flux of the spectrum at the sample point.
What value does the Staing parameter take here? 36.9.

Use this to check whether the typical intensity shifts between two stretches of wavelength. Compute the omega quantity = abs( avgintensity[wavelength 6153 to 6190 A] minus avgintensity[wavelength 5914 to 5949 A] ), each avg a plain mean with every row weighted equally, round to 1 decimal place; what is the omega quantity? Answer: 3.6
